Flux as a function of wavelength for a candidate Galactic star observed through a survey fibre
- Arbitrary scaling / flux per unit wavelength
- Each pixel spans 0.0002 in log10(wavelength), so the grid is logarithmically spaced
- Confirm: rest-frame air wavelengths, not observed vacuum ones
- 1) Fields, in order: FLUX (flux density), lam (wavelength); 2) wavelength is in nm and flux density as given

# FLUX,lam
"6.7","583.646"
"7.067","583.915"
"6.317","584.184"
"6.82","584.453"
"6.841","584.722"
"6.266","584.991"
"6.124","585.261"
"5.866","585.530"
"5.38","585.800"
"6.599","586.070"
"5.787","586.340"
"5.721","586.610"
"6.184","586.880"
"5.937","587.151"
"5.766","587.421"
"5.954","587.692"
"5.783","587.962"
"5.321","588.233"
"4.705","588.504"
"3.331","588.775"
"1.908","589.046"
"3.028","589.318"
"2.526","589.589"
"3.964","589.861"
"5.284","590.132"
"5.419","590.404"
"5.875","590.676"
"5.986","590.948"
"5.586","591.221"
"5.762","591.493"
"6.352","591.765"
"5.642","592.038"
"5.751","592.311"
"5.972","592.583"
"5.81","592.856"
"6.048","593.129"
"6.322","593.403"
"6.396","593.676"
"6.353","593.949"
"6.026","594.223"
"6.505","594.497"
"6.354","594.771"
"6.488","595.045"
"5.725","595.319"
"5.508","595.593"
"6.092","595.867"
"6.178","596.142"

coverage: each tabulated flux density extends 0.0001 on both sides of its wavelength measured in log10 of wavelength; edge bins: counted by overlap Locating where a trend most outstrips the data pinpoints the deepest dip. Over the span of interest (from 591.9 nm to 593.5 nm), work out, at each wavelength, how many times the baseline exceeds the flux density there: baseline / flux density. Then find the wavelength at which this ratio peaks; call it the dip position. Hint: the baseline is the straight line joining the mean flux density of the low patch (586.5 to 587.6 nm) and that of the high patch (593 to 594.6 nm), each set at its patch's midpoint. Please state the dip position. 592.038 nm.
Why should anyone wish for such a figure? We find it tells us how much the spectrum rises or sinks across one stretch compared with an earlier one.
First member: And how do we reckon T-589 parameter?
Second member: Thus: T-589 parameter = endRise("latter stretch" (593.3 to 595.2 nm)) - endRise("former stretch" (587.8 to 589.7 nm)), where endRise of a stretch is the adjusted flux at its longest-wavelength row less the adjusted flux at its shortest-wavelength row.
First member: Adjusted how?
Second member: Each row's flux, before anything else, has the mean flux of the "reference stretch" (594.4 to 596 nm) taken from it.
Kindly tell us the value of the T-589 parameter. 3.4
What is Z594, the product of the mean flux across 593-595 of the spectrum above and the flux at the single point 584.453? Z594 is 42.9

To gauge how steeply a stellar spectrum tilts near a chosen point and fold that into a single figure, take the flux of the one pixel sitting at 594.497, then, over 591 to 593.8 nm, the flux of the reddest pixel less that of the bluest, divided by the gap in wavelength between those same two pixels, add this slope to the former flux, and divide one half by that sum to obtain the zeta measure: 0.073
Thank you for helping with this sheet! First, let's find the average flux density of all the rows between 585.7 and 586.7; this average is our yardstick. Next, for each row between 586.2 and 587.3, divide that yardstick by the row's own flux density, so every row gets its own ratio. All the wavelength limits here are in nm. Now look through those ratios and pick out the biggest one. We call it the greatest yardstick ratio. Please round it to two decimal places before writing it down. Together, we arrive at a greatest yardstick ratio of 1.03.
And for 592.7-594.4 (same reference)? 1.01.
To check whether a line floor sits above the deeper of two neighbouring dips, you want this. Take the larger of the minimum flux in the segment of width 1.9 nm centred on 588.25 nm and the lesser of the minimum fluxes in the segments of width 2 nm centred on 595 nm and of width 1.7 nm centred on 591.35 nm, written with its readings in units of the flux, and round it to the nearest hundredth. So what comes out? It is 5.51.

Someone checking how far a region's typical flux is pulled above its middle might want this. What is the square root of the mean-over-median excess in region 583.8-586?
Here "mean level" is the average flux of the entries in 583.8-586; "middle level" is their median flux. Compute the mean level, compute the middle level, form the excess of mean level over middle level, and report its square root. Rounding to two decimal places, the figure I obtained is 0.21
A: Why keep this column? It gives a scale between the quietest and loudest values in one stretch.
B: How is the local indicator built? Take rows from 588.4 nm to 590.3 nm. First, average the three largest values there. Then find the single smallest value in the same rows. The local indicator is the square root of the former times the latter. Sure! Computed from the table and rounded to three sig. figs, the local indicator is 2.98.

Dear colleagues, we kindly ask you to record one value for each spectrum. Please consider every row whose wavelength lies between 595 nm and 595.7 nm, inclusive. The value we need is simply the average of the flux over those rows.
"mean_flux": 5.9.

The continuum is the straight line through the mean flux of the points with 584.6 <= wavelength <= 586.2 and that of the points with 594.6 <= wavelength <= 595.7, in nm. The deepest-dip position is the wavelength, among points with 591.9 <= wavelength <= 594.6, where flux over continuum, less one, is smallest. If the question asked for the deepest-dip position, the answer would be 592.038 nm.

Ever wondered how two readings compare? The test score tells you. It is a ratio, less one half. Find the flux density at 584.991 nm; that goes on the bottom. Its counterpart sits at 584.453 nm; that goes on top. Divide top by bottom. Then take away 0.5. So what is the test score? 0.59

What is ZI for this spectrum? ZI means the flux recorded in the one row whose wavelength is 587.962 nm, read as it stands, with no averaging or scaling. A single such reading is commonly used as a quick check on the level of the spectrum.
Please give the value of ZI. 5.783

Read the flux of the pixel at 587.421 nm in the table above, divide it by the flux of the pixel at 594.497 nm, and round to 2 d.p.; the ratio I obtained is 0.89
